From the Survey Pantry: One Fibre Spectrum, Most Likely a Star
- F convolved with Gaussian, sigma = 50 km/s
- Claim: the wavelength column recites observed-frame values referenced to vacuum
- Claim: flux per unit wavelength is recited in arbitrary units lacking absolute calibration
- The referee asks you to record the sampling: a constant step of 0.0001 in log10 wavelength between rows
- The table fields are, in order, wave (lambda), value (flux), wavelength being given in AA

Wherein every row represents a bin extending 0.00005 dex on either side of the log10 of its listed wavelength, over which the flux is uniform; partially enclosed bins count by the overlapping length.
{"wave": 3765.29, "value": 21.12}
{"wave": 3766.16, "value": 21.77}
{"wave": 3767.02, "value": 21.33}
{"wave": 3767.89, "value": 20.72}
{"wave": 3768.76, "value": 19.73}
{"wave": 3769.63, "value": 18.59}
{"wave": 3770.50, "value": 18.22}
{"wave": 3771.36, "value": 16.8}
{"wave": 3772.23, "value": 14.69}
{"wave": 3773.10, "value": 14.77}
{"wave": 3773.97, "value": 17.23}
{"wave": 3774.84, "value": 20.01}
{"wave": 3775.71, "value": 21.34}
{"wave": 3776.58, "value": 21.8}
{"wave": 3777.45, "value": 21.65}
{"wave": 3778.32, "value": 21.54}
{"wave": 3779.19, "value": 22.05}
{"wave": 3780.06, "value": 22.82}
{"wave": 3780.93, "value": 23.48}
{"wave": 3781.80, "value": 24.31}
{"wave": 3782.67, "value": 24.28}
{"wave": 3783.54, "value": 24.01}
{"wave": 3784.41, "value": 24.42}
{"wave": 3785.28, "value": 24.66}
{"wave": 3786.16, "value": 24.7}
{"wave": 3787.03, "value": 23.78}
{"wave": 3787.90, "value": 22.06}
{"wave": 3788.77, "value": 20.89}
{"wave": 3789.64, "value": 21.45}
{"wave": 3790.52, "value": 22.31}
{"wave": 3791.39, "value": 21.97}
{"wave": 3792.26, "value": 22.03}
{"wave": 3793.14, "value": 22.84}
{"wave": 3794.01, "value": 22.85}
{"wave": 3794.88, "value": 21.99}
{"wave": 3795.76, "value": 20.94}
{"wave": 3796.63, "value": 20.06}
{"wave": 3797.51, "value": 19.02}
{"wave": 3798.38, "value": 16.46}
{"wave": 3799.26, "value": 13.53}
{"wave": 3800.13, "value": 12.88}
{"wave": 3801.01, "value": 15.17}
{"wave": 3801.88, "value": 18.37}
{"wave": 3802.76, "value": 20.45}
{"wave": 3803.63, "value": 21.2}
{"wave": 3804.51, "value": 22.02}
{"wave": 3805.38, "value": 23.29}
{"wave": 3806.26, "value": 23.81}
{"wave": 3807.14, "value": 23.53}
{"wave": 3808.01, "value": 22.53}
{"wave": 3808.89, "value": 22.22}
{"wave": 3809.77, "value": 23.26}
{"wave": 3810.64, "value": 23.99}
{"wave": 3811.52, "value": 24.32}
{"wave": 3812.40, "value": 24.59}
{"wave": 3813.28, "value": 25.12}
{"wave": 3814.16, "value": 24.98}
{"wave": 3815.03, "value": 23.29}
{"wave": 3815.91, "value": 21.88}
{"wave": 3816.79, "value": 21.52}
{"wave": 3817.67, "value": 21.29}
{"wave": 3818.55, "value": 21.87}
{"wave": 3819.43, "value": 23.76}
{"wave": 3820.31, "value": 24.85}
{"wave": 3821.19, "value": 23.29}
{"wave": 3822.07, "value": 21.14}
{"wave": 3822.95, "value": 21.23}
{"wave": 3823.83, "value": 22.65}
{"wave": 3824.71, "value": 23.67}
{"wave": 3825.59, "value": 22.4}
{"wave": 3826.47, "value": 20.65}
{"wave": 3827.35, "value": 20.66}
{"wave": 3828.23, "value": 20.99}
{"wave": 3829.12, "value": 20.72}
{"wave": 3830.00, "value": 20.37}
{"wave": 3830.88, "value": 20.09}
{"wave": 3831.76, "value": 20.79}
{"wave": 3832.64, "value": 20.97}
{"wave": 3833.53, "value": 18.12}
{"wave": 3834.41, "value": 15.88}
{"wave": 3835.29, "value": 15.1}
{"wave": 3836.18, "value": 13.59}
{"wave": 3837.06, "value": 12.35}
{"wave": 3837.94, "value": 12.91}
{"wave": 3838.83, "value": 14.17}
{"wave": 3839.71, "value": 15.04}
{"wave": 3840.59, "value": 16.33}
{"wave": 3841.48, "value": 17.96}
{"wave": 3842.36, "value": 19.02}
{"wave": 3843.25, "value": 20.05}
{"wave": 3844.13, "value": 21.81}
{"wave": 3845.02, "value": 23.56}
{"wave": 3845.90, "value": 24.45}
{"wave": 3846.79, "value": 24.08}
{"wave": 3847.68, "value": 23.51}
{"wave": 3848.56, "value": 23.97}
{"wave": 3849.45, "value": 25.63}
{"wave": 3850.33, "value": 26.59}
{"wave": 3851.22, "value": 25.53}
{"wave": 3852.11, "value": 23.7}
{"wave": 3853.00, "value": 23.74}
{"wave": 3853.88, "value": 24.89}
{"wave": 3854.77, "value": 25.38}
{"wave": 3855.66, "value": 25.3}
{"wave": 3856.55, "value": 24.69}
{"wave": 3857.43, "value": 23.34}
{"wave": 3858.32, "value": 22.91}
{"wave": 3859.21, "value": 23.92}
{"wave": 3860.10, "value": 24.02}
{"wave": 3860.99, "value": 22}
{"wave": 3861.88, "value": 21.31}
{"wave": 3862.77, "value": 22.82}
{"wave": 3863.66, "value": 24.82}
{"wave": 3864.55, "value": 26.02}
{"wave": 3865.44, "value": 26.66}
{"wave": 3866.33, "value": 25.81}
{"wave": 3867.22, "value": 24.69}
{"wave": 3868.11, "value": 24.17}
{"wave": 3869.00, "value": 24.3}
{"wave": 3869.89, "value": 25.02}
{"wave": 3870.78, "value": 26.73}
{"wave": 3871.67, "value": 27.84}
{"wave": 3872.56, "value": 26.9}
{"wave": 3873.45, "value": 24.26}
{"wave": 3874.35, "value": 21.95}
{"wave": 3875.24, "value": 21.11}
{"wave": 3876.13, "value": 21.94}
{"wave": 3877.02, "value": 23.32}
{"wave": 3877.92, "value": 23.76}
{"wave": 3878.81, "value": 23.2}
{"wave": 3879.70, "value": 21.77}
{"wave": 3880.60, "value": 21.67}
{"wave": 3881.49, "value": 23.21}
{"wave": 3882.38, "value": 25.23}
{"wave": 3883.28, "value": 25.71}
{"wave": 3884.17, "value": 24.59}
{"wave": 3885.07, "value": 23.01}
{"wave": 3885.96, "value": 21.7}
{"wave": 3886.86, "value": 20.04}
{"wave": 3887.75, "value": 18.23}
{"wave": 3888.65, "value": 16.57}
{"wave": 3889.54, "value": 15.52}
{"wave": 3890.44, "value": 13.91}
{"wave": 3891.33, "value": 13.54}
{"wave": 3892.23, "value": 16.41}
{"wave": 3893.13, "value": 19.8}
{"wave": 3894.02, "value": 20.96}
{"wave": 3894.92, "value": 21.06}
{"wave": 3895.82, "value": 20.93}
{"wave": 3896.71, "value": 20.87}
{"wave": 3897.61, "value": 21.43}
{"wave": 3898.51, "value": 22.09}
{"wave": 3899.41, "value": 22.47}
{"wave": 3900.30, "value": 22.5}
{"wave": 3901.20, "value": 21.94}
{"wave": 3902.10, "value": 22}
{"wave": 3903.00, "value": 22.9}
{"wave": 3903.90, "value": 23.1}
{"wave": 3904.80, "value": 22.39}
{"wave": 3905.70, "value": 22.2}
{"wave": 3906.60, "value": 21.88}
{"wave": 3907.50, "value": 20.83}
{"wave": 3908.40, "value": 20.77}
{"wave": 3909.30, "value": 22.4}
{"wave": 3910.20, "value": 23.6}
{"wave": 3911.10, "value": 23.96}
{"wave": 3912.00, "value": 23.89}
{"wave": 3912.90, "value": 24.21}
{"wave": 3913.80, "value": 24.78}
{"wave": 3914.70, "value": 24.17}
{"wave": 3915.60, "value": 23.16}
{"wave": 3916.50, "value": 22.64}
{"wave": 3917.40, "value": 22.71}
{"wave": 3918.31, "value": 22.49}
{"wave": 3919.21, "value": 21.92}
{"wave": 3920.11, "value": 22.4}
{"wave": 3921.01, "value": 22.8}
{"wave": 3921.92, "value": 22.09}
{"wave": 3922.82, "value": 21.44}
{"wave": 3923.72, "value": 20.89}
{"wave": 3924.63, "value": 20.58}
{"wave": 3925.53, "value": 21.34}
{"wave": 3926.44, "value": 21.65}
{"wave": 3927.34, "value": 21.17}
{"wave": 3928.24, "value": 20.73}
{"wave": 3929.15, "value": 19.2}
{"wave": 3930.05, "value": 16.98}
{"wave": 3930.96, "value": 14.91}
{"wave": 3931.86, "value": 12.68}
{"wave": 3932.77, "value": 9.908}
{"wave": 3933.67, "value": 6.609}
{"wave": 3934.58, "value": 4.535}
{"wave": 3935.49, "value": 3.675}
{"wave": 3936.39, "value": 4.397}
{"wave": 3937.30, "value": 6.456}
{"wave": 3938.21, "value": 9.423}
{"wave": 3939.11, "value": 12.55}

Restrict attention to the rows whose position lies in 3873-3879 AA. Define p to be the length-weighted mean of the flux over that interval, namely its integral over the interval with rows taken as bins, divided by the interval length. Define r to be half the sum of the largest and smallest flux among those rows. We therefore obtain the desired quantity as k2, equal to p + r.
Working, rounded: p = 22.8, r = 22.7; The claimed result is 45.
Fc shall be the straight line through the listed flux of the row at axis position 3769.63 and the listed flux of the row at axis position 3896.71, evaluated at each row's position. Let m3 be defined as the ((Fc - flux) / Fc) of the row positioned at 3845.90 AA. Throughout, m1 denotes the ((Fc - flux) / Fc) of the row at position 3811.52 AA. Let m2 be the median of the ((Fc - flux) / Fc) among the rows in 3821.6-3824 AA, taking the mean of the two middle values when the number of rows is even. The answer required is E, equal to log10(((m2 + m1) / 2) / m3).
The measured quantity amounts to -0.12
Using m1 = -0.26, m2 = -0.09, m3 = -0.23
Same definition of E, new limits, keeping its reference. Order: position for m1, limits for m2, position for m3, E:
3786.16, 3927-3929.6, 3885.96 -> 0.44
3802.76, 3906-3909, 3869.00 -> -0.85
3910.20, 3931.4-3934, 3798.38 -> 0.18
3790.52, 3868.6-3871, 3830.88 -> 1.00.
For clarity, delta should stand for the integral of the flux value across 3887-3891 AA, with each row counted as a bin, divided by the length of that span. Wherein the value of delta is 16.3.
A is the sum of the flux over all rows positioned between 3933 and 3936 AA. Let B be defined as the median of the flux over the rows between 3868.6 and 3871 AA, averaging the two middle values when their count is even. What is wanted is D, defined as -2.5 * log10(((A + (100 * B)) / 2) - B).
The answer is -7.7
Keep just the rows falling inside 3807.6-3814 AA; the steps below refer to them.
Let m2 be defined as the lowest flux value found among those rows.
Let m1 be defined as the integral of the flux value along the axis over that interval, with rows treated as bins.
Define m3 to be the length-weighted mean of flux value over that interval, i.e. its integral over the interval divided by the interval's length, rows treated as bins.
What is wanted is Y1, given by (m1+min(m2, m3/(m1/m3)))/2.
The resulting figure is 78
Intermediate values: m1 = 152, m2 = 22.22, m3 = 23.8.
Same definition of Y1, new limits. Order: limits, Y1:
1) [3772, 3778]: 58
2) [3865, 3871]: 78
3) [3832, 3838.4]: 51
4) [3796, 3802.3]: 54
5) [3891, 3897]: 59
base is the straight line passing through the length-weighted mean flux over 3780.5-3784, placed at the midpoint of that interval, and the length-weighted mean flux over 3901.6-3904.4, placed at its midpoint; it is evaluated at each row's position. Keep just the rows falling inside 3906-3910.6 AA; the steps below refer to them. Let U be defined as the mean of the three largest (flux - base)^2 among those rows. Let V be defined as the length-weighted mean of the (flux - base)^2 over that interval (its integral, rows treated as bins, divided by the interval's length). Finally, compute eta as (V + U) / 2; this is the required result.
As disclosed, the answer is 2.0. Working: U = 2.4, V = 1.5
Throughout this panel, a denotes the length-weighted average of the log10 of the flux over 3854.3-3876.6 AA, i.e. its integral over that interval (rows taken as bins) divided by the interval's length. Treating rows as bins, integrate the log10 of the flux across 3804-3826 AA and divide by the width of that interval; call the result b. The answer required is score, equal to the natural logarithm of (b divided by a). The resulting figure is -0.02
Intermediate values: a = 1.38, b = 1.362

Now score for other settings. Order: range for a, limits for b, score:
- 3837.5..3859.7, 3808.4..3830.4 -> 0.01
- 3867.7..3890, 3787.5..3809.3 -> -0.04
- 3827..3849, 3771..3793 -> 0.04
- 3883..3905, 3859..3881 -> 0.05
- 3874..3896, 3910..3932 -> 0.01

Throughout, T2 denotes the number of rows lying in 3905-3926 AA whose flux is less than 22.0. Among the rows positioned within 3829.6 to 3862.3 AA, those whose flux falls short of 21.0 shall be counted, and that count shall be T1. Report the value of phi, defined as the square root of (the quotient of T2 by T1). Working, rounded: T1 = 16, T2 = 8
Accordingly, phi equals 0.7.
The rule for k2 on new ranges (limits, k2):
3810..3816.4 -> 47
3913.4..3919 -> 47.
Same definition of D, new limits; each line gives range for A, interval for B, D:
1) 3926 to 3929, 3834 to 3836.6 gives -7.2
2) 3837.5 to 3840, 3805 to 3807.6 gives -7.7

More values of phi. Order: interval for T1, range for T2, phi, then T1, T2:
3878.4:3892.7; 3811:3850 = 2.0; 7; 27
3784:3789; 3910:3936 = 4.0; 1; 16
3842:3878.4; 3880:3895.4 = 2.4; 2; 12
